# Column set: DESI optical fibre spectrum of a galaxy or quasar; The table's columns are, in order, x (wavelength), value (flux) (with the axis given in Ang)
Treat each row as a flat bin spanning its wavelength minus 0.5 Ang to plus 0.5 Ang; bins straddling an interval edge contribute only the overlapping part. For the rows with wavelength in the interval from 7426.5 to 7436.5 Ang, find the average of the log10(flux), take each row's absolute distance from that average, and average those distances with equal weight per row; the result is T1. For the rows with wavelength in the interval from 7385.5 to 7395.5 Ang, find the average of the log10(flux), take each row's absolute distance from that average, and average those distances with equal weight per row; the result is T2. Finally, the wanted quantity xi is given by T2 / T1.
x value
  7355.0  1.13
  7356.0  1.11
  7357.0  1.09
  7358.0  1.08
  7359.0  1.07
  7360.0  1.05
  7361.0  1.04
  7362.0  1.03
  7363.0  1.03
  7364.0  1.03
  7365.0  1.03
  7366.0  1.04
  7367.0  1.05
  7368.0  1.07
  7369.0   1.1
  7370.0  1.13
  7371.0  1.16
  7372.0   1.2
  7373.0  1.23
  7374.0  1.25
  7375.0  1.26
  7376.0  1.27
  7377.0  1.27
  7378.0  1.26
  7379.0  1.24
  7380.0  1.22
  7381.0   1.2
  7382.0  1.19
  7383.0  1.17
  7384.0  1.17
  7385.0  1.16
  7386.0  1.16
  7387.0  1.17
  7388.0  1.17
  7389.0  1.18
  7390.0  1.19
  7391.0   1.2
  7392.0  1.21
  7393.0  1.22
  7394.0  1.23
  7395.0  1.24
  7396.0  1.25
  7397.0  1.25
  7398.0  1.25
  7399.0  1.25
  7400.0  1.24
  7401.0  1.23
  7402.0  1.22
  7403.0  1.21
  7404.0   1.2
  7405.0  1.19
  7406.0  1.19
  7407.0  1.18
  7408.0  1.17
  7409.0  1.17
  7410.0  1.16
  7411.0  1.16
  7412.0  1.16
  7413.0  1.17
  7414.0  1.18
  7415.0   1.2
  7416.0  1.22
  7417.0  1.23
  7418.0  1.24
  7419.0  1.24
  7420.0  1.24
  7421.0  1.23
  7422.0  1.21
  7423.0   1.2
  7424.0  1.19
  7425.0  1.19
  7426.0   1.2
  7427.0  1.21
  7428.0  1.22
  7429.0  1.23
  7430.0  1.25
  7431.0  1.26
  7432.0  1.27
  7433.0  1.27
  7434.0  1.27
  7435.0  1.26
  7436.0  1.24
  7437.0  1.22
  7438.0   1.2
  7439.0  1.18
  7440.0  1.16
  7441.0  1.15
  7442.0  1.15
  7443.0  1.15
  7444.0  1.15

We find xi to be 1.30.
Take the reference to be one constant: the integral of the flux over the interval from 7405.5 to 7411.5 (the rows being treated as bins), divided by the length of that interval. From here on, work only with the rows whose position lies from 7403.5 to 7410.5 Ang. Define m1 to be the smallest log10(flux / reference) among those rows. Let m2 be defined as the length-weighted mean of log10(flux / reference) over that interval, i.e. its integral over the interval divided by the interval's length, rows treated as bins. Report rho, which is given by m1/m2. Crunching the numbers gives -1.4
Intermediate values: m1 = -0.004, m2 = 0.00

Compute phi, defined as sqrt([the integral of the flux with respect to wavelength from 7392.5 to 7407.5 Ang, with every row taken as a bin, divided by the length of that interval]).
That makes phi 1.11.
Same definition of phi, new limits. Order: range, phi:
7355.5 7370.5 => 1.03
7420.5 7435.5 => 1.11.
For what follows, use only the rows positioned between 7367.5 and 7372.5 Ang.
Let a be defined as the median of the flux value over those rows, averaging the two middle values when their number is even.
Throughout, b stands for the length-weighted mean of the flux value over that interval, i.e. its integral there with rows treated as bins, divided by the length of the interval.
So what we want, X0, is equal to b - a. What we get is 0.0020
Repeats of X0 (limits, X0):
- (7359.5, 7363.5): 0.0025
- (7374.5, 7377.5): -0.0033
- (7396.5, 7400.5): -0.0025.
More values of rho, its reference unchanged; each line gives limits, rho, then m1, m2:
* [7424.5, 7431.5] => 0.4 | 0.007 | 0.02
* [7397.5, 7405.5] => 0.4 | 0.007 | 0.02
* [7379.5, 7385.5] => -0.9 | -0.004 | 0.00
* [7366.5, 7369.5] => 1.2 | -0.048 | -0.04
